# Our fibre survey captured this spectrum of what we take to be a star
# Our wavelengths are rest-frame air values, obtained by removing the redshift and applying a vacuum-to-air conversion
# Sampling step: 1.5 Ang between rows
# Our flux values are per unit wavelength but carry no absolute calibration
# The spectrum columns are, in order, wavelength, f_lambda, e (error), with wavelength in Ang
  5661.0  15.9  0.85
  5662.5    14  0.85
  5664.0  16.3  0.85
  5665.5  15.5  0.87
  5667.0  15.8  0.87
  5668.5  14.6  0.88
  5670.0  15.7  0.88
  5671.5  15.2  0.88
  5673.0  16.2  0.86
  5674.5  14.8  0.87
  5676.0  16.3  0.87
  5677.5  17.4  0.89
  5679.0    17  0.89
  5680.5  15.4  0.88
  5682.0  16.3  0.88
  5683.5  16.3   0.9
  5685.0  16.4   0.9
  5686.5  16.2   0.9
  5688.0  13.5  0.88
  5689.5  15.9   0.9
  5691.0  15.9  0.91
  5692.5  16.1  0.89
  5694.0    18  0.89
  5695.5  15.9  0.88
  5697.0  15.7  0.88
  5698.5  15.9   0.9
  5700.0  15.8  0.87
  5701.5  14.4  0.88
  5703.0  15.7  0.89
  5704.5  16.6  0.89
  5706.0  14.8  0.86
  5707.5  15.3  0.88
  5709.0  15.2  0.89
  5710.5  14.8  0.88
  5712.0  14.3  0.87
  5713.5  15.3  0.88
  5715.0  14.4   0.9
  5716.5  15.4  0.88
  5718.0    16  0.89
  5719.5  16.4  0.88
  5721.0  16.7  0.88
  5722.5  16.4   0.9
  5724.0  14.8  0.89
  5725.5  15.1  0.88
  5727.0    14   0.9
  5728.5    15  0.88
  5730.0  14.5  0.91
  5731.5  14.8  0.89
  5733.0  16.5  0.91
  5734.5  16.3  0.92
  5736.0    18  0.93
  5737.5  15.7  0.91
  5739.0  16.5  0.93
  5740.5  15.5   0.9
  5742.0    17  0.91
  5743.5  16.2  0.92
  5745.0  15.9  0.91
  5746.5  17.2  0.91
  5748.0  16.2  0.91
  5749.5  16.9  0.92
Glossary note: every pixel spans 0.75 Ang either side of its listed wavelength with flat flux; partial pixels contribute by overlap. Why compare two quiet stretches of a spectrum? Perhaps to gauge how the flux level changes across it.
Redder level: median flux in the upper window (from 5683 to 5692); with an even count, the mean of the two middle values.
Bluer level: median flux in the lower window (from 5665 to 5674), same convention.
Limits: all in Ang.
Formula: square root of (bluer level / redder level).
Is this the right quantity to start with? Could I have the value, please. 0.99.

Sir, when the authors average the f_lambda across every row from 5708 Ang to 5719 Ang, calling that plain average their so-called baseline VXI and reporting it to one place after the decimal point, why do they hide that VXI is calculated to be 15.1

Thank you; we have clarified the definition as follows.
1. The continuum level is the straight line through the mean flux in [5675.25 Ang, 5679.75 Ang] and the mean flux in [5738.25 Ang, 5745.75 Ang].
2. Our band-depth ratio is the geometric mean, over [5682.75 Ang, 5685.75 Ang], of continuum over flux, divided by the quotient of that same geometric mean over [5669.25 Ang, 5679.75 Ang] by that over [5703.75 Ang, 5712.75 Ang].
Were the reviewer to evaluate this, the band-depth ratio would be 1.07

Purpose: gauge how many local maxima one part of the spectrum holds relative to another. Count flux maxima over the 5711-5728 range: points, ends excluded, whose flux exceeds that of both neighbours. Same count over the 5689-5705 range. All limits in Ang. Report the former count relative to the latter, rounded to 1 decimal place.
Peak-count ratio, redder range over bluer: 1.5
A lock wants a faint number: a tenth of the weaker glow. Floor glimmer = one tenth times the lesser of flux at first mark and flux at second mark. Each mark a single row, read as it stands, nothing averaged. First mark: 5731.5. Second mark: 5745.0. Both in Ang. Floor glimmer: 1.48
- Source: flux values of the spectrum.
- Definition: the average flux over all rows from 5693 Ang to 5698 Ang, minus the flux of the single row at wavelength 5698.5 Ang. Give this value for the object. 0.6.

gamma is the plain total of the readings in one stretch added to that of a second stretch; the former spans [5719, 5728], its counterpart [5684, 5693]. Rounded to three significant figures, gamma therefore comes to 187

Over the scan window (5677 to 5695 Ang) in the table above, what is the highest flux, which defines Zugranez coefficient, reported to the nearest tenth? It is 18.0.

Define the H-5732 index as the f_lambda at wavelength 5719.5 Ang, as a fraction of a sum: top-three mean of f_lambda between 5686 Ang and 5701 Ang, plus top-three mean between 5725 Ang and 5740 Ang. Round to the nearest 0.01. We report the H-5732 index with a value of 0.49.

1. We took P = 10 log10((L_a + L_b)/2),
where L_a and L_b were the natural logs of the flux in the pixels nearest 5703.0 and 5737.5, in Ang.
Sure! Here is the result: 4.40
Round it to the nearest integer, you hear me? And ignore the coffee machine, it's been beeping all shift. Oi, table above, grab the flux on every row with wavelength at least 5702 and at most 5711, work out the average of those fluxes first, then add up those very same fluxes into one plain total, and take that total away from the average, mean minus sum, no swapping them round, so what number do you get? -77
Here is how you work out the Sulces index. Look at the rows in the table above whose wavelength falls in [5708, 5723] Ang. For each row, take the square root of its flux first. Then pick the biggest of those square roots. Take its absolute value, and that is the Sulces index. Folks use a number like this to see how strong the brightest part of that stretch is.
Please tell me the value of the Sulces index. 4.09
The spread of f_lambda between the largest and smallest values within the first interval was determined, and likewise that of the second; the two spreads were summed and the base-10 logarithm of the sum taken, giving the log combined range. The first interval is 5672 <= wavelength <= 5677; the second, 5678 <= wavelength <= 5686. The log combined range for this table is 0.49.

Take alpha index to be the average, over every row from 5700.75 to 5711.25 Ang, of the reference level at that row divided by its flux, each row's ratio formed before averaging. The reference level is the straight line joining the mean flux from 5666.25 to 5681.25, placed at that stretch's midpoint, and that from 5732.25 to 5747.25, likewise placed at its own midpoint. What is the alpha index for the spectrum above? 1.061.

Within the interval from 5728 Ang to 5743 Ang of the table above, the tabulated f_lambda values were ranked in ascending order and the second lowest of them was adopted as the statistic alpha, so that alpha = 14.8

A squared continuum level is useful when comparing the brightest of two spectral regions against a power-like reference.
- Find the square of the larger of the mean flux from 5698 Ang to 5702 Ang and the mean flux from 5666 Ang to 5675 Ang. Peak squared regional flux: 237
